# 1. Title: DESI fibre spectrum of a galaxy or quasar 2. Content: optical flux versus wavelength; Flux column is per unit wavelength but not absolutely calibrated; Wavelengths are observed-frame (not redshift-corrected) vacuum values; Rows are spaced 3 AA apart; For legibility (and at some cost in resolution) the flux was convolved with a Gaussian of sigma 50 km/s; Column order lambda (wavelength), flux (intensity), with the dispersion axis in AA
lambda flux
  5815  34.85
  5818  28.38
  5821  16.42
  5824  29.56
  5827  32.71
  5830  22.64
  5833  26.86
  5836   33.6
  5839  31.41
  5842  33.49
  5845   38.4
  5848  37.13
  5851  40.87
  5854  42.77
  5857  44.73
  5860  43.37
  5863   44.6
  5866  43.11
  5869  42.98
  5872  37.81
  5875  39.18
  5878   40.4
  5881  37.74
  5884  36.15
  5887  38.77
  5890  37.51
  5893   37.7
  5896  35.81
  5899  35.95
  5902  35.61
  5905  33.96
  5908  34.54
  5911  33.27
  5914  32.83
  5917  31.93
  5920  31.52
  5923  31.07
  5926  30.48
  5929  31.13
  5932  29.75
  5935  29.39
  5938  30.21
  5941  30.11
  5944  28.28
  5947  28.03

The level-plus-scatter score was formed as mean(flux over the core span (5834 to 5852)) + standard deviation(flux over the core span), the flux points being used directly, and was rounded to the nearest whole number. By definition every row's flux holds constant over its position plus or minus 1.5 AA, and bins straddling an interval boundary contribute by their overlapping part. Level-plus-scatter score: 39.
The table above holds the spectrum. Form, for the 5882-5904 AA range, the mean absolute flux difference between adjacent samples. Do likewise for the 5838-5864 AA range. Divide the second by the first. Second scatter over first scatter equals 2.1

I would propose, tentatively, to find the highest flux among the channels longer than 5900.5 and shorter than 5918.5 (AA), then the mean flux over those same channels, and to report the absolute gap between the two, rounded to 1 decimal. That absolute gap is 1.9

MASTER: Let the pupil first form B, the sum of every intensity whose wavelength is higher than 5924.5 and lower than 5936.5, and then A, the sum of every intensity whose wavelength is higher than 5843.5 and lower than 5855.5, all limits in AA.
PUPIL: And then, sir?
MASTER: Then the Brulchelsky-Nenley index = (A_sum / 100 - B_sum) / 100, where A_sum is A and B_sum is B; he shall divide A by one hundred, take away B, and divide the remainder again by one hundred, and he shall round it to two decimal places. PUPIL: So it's -1.19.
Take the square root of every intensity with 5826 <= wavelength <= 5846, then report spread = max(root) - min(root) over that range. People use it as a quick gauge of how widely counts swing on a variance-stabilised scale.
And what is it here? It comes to 1.4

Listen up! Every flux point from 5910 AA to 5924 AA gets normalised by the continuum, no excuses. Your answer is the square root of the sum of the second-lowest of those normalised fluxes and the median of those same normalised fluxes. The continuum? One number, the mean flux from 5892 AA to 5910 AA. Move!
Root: 1.34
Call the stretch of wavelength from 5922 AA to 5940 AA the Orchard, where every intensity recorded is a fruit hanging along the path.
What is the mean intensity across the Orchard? 30.3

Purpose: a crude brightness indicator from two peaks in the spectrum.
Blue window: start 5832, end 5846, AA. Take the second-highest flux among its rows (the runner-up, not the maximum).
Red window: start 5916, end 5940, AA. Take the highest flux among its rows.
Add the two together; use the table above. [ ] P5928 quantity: 66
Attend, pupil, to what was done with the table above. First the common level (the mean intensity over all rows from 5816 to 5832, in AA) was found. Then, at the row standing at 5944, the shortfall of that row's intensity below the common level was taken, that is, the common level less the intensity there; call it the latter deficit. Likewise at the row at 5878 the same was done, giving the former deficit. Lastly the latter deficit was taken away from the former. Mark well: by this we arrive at -12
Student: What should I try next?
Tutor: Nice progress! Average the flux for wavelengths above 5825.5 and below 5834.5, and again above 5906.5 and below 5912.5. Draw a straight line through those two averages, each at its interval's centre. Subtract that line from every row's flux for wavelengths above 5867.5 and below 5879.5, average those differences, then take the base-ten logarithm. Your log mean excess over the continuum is 1.0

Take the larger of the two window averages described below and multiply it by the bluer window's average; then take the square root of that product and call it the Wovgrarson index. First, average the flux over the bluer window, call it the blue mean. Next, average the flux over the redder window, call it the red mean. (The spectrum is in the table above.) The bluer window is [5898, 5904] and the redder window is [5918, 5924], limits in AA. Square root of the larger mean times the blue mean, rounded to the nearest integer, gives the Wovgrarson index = 36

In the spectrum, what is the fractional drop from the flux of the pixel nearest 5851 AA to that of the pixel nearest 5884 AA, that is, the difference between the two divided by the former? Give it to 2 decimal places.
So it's 0.12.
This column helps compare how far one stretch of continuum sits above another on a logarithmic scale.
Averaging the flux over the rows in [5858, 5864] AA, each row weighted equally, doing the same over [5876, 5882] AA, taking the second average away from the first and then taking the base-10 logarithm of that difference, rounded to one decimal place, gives 0.7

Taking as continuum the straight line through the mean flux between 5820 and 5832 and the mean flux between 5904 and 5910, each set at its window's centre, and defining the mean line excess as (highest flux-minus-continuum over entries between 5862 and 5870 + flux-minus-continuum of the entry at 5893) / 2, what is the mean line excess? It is 10.0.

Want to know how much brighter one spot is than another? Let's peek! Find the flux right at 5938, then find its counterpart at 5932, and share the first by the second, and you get 1.02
